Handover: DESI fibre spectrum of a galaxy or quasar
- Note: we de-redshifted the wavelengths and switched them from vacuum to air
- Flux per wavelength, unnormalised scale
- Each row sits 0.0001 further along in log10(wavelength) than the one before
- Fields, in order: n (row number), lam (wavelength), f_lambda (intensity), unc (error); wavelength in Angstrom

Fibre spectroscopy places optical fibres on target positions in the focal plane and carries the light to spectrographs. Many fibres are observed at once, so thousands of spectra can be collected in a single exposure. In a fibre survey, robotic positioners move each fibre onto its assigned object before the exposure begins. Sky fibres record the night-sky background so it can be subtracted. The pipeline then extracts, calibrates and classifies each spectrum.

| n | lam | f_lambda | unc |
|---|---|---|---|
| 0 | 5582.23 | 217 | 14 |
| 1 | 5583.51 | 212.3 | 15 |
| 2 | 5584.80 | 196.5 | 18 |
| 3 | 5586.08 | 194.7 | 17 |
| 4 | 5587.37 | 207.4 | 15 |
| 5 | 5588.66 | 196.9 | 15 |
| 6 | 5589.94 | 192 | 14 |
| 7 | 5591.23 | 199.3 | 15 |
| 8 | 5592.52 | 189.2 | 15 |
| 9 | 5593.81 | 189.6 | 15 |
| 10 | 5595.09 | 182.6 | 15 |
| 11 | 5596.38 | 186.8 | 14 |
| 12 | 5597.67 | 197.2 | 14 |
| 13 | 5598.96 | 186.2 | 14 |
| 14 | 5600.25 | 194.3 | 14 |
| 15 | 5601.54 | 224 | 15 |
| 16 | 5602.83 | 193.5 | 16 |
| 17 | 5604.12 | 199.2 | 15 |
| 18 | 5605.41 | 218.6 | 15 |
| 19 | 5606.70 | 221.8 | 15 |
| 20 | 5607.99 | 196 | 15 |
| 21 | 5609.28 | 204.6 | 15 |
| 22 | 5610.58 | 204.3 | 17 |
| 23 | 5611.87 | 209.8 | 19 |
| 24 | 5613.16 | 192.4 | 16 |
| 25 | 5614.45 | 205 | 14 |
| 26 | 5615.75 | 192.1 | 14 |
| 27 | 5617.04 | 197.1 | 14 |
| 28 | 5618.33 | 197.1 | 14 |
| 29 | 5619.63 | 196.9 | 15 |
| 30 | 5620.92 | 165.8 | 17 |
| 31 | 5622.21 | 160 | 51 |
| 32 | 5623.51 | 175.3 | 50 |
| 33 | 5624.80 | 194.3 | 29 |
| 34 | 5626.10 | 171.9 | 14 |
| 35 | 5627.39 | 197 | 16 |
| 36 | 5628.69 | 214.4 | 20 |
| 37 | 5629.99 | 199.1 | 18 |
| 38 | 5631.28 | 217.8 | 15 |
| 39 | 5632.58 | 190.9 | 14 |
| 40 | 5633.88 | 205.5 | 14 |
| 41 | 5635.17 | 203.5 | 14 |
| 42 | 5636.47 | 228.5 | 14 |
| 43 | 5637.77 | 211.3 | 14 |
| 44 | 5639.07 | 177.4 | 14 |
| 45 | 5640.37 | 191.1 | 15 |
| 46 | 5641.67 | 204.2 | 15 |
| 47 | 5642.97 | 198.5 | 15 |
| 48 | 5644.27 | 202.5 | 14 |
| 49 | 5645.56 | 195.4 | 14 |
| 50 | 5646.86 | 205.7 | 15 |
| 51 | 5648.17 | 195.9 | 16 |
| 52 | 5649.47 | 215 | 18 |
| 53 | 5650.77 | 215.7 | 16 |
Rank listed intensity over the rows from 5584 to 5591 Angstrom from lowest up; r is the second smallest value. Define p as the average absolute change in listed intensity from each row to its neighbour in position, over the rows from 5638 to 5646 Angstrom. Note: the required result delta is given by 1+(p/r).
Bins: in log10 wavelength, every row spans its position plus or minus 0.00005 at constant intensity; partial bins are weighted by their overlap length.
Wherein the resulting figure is 1.04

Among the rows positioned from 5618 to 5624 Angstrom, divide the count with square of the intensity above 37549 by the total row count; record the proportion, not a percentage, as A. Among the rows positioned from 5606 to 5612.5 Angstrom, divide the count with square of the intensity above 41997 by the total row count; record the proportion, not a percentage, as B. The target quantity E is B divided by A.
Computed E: 1.0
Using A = 0.40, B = 0.40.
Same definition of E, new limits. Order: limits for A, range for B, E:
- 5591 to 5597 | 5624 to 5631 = 1.0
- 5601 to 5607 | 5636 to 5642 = 0.5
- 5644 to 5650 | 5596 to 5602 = 0.2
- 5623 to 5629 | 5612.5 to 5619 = 0.3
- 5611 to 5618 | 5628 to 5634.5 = 1.0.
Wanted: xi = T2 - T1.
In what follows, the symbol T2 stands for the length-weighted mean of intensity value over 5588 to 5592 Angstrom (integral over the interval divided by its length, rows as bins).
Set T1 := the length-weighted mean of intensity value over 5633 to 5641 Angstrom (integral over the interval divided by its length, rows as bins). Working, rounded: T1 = 202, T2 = 196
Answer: -6.7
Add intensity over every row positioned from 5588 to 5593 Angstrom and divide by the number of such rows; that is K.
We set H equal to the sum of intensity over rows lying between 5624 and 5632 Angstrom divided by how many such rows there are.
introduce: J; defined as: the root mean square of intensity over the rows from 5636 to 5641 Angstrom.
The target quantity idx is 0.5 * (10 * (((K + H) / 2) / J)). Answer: 4.8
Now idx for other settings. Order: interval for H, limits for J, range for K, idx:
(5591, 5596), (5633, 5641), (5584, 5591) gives 4.8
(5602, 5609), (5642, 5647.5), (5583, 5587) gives 5.1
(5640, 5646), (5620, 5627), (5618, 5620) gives 5.7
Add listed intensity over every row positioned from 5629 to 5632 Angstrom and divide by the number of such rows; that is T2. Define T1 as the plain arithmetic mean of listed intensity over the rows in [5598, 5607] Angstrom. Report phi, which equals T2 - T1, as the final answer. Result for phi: 3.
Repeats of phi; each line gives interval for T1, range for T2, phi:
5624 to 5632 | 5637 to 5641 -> -6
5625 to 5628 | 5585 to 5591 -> 13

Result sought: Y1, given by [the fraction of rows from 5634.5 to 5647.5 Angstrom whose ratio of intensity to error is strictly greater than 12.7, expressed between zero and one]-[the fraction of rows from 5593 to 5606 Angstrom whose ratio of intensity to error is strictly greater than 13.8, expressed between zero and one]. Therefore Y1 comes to 0.50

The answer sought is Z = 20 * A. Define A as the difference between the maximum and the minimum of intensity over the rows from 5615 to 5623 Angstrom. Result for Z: 742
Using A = 37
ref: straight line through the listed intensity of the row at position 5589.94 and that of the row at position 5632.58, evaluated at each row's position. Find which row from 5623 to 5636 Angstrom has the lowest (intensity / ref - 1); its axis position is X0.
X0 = 5626.10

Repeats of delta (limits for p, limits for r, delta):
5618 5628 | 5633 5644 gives 1.09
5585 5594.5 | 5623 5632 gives 1.04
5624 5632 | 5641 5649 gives 1.10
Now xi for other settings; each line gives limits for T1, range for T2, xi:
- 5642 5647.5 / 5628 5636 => 4.6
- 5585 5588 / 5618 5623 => -21.9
